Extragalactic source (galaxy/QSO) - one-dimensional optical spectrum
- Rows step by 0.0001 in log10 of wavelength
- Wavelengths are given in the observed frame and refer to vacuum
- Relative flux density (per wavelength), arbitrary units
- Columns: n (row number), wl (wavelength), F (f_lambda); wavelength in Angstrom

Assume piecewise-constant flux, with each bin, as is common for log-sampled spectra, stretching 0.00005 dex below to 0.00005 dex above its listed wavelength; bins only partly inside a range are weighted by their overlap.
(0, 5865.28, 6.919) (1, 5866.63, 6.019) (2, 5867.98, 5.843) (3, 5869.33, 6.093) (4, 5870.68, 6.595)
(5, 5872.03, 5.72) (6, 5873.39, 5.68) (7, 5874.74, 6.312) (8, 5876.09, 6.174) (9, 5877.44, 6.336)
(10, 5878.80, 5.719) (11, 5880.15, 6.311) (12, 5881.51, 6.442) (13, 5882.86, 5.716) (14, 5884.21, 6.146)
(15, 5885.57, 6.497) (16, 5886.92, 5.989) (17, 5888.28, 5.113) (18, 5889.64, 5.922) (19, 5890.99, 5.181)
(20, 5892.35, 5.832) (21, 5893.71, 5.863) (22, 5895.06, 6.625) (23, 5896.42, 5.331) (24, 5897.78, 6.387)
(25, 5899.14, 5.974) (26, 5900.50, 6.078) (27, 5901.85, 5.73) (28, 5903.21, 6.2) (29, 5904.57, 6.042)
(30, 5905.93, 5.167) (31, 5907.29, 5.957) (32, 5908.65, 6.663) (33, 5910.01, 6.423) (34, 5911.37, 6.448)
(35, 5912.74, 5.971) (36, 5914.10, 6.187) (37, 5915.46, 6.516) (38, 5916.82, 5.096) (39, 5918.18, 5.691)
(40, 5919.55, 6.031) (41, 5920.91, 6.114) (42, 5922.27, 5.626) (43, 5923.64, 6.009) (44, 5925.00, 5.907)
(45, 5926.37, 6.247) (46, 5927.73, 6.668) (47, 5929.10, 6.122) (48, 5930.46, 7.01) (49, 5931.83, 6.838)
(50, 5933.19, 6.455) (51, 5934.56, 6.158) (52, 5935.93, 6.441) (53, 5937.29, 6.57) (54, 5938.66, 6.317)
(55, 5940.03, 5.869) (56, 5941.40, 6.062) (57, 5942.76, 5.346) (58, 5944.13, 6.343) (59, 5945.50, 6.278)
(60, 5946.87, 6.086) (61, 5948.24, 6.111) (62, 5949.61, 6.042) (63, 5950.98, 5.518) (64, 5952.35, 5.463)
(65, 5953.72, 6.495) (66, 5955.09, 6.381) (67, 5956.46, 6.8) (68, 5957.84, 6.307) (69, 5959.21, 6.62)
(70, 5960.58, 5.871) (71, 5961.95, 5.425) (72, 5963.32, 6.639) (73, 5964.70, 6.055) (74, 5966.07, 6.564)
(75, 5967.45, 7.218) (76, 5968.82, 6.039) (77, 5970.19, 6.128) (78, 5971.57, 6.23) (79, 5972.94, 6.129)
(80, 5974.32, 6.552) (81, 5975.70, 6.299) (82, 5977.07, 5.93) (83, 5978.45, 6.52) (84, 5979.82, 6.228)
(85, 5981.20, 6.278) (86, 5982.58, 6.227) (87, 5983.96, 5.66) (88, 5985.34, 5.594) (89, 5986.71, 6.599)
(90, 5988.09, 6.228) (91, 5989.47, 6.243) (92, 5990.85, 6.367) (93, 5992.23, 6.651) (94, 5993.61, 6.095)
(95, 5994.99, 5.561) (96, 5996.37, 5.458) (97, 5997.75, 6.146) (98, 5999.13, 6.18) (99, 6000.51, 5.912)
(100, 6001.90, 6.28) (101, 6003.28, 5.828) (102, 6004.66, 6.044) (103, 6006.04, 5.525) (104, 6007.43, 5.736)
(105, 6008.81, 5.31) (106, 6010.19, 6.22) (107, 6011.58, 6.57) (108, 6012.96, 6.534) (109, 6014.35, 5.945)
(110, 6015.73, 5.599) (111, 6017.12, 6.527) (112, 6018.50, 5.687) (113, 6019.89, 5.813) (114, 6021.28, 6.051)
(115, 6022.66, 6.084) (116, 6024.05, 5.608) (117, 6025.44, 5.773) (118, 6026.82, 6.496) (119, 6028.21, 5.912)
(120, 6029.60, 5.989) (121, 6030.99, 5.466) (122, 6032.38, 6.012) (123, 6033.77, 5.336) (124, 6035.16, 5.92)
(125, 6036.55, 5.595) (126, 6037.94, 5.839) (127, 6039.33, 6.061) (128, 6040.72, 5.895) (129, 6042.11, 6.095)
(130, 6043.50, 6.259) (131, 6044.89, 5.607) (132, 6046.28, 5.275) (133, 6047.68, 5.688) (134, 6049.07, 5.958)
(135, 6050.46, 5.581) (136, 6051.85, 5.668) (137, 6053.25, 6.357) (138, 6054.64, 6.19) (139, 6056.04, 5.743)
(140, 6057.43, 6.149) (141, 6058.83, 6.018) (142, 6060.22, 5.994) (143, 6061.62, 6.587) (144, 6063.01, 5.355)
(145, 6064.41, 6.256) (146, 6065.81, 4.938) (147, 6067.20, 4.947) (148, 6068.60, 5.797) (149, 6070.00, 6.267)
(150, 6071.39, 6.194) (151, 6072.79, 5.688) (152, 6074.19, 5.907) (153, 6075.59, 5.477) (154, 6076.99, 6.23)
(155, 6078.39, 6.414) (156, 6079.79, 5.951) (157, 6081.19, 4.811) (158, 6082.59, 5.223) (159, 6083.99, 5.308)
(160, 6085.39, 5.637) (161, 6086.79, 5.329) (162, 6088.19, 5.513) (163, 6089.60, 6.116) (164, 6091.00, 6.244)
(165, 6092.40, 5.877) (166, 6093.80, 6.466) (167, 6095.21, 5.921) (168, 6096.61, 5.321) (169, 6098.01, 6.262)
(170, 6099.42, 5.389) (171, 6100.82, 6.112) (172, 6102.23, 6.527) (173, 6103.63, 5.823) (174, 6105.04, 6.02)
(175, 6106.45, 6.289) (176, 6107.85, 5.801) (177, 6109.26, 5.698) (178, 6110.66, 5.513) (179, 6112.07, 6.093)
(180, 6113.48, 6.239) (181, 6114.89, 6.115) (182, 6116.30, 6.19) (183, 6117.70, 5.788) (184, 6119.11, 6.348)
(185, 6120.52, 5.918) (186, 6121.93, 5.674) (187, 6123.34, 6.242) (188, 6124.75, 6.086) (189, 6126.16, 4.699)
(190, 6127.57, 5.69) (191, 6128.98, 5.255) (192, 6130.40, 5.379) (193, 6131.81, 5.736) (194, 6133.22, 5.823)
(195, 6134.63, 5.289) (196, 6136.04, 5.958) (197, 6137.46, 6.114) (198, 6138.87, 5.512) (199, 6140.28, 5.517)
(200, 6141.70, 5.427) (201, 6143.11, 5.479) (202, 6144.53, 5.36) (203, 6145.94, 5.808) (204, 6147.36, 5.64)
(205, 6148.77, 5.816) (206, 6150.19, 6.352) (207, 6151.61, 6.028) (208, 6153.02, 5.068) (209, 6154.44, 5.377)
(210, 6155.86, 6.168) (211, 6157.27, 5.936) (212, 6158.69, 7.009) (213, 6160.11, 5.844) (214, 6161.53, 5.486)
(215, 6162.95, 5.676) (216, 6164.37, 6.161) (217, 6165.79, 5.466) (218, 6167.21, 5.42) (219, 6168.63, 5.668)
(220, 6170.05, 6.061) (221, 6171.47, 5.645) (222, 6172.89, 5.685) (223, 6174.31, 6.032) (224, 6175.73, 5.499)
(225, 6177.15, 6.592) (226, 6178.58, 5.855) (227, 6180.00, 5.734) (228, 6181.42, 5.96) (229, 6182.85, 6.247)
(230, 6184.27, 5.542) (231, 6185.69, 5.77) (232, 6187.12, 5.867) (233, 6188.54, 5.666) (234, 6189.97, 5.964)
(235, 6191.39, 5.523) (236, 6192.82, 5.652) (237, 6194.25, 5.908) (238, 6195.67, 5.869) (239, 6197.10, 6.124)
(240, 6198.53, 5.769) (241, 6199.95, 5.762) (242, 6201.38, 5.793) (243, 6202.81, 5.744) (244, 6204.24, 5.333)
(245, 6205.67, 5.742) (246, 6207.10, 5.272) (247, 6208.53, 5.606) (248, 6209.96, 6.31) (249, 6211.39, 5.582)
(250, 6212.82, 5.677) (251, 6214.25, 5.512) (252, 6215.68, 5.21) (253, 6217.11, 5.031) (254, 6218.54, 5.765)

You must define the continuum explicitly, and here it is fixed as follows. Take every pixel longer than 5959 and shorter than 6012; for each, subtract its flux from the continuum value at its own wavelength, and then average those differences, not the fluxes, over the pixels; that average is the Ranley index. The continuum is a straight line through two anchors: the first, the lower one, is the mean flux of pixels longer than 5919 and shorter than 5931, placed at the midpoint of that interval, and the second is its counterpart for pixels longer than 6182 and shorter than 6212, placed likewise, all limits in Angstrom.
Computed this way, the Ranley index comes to -0.03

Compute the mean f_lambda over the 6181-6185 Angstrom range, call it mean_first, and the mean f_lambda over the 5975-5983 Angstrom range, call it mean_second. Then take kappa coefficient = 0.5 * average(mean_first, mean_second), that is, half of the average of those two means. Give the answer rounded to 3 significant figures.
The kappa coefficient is 3.04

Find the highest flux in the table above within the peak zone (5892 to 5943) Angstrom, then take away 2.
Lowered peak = 5.01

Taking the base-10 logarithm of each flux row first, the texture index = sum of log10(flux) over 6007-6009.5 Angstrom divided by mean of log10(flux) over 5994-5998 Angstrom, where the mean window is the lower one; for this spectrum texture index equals 2.0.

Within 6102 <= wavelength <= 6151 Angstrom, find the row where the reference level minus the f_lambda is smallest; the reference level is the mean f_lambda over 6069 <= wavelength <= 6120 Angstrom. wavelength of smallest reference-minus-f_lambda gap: 6102.23 Angstrom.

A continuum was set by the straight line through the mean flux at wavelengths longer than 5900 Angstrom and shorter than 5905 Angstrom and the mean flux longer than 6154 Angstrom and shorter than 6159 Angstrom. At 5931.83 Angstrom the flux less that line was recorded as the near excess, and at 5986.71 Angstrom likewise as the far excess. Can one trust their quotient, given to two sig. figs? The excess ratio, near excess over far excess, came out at 1.5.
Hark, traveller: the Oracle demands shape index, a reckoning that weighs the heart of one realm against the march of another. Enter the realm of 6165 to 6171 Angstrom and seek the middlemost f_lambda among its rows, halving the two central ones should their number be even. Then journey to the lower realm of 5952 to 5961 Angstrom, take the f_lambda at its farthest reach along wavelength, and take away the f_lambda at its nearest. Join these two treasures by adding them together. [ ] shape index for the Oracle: 6.0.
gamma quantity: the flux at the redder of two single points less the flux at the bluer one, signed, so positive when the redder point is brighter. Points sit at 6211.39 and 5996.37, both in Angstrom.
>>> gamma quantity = 0.1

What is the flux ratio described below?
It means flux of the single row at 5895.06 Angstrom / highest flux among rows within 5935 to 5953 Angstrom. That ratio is 1.01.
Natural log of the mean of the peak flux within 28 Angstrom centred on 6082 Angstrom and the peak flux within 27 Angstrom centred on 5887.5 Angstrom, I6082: 1.88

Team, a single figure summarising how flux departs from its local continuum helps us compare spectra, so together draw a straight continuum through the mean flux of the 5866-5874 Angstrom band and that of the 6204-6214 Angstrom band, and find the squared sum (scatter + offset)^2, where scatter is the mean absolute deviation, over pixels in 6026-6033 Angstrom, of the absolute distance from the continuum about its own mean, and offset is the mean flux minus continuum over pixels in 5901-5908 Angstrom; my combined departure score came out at 0.00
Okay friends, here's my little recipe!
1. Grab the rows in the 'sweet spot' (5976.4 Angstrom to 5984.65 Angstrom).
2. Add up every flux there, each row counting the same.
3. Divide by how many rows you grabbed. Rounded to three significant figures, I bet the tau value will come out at 6.14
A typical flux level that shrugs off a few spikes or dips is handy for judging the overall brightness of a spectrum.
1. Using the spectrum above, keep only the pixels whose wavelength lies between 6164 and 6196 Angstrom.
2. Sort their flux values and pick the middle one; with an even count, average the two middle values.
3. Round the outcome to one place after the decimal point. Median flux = 5.8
